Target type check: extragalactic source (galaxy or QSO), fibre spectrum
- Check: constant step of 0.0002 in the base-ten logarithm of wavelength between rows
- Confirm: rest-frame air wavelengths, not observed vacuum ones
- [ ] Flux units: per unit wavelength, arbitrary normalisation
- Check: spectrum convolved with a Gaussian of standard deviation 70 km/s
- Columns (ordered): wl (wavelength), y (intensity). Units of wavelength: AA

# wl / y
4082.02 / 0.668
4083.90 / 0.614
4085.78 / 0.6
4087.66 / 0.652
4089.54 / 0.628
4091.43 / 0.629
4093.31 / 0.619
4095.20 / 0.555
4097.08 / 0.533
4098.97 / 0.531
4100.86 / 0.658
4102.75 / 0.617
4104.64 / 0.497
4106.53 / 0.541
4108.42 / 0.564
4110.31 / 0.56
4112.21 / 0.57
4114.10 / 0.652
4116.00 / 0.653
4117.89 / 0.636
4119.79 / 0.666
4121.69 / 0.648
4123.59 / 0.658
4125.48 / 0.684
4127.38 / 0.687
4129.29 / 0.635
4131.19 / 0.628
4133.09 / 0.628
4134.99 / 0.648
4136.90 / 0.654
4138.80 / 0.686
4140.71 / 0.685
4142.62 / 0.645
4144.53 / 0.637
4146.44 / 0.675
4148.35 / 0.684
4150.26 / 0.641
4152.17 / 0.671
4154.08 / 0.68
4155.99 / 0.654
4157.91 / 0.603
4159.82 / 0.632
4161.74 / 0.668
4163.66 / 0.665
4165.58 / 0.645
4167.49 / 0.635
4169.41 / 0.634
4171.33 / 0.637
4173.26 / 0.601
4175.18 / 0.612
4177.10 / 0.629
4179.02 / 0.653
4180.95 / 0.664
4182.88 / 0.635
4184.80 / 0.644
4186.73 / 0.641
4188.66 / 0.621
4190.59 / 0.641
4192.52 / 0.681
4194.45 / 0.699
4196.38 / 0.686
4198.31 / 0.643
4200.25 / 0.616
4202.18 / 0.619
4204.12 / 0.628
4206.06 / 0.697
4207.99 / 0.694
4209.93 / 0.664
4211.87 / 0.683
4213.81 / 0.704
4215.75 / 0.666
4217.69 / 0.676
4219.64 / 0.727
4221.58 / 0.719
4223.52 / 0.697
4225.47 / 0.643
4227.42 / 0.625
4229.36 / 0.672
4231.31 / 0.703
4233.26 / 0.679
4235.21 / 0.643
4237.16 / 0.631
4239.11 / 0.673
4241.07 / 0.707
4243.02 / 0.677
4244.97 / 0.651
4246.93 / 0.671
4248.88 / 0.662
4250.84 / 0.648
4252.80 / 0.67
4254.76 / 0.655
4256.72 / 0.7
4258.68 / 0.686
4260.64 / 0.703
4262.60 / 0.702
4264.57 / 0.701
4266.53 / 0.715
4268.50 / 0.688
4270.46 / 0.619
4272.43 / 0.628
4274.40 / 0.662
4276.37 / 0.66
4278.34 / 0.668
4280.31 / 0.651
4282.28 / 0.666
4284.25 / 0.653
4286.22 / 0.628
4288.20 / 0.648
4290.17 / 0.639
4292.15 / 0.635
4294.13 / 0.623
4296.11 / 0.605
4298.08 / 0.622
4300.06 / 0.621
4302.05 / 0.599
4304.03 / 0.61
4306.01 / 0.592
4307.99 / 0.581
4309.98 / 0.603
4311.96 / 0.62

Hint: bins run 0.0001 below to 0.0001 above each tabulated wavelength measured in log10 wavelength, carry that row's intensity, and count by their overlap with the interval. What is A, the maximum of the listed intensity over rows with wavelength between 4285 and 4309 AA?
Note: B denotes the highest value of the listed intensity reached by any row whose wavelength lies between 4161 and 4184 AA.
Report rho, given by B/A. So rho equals 1.03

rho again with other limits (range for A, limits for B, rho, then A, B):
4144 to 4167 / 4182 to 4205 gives 1.02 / 0.684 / 0.699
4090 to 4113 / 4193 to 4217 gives 1.07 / 0.658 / 0.704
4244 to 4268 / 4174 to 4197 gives 0.98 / 0.715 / 0.699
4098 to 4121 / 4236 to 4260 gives 1.06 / 0.666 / 0.707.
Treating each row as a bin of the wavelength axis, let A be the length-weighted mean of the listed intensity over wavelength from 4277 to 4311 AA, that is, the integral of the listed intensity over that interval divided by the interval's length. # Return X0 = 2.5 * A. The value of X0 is 1.57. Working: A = 0.63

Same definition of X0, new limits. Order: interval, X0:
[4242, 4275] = 1.68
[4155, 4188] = 1.60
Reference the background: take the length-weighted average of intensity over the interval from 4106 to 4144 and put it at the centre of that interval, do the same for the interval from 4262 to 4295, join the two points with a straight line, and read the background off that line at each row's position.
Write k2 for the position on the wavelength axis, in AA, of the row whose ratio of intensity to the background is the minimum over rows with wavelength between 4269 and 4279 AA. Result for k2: 4270.46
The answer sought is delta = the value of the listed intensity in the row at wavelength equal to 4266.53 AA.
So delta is 0.715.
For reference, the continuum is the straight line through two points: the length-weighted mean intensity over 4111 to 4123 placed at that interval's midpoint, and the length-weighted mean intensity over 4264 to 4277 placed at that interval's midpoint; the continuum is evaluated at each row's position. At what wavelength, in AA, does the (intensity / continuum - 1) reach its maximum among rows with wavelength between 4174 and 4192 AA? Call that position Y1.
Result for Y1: 4180.95 AA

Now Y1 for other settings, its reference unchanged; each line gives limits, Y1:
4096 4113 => 4100.86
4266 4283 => 4266.53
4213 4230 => 4219.64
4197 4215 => 4213.81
